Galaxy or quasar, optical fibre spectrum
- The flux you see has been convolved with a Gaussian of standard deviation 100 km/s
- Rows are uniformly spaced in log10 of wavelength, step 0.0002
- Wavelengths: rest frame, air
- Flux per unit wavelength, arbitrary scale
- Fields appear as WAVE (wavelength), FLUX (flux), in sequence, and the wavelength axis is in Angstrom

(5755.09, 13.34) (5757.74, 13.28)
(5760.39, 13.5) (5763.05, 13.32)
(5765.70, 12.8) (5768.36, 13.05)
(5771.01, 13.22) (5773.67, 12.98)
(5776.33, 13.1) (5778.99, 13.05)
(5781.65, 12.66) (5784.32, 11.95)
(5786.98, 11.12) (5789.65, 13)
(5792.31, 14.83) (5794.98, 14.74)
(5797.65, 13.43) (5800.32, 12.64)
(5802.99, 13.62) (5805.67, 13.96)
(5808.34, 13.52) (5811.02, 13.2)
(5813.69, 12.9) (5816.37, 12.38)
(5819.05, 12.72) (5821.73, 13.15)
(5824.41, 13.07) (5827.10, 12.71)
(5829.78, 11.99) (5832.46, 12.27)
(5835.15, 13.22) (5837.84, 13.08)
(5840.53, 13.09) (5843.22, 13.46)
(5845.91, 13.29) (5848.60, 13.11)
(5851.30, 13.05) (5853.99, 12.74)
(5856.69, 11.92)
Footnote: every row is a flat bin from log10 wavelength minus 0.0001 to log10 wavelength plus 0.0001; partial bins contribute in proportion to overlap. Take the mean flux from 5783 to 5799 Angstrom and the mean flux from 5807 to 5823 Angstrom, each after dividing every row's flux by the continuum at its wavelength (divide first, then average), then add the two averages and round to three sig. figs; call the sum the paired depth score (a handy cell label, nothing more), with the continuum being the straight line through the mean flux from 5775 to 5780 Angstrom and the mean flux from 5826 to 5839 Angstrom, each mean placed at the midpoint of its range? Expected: 2.03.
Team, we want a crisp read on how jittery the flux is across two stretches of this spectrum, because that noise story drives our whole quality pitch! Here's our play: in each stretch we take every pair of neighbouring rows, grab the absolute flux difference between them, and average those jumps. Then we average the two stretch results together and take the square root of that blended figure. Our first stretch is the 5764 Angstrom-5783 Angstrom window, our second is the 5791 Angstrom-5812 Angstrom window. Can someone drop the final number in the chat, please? 0.64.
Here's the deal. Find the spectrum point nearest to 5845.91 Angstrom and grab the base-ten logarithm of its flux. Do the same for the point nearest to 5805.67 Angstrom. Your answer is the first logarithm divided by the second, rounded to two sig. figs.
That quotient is 0.98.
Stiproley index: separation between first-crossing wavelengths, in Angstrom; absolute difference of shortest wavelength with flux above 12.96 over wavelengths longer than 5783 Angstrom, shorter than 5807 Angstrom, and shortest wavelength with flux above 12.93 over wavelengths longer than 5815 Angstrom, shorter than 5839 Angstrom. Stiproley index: 32.1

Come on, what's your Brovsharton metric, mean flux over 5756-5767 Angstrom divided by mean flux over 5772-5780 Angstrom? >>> 1.01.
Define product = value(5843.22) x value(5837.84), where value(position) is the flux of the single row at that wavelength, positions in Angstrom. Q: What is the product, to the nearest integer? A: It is 176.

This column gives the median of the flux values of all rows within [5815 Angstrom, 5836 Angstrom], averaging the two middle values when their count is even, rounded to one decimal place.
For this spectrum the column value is 12.7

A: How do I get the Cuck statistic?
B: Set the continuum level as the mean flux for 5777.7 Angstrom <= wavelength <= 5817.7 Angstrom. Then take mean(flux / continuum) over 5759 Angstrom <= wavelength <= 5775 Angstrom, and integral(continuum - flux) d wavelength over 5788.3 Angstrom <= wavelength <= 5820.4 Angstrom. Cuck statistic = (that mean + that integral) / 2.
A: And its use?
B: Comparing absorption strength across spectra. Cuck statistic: -4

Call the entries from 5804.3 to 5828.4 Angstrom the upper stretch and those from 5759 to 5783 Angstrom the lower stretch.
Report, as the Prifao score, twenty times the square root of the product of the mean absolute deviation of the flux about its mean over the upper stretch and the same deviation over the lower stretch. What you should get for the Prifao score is 5.1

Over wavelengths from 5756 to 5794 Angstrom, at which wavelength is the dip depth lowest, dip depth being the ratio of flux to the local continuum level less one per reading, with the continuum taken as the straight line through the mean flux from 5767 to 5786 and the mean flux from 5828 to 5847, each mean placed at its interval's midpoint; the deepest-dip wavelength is 5786.98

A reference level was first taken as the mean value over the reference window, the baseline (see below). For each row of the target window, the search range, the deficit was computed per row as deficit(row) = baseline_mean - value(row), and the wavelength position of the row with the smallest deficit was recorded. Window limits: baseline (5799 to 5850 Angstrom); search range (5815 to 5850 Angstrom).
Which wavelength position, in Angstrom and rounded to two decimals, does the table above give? 5843.22 Angstrom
